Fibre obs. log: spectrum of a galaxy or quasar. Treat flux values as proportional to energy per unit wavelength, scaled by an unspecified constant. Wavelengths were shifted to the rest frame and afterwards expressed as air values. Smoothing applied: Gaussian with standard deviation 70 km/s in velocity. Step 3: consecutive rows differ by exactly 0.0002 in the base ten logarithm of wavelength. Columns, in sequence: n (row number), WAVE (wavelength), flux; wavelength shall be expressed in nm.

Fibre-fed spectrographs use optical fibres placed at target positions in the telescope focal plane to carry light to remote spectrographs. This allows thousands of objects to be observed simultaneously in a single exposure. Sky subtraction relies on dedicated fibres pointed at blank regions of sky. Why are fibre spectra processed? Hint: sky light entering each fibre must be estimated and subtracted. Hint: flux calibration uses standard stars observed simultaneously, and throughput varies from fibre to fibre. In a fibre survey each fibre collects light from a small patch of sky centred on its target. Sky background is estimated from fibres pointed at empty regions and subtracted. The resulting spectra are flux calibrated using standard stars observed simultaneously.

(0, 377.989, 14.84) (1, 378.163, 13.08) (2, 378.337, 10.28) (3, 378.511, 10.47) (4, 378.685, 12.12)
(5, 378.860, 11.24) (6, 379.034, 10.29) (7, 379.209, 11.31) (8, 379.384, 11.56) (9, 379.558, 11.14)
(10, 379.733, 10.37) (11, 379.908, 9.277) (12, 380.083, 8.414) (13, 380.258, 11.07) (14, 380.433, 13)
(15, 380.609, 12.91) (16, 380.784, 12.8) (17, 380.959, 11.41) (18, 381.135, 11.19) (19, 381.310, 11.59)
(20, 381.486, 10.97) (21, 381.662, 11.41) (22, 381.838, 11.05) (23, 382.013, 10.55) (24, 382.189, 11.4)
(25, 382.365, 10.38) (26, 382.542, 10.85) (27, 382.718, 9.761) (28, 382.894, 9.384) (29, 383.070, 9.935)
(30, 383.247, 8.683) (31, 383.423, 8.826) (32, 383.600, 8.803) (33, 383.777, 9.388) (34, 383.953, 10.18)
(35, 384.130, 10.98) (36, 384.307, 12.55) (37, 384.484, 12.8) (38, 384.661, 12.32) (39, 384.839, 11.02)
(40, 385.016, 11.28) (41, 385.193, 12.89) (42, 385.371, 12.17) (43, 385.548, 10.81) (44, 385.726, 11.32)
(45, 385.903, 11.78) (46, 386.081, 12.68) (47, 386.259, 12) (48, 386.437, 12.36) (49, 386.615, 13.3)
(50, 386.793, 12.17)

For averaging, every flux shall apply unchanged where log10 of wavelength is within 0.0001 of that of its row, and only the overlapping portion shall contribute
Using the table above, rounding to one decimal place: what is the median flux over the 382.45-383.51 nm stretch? 9.6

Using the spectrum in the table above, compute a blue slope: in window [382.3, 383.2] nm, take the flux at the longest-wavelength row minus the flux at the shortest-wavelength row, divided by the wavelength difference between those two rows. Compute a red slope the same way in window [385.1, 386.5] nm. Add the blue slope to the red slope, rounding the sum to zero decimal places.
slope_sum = -1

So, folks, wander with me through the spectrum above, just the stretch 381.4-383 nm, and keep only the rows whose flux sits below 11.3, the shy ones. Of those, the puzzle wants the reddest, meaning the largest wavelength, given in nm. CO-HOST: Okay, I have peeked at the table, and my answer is 382.894 nm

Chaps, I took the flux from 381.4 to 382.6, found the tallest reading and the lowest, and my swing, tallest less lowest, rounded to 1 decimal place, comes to 1.0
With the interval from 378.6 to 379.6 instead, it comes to 1.8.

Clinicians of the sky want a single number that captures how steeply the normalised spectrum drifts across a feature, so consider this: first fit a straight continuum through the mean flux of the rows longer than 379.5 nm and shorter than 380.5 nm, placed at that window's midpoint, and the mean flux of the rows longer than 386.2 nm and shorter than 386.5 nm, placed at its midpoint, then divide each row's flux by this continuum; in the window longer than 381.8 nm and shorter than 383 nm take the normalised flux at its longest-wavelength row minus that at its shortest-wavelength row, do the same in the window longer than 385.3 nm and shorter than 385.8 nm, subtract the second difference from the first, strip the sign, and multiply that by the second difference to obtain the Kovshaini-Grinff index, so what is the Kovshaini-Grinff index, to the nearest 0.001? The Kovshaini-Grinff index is -0.007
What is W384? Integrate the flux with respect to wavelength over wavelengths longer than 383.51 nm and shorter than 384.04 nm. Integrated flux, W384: 5.0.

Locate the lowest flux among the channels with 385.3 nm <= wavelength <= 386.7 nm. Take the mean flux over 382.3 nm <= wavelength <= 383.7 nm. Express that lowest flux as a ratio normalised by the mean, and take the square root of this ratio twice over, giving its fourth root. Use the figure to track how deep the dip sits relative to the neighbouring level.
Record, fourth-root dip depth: 1.03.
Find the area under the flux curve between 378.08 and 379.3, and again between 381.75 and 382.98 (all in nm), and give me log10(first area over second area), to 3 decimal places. 0.027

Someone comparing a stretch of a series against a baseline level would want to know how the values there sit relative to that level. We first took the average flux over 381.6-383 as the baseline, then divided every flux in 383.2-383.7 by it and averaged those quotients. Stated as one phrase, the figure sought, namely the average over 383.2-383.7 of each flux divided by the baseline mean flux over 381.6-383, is 0.83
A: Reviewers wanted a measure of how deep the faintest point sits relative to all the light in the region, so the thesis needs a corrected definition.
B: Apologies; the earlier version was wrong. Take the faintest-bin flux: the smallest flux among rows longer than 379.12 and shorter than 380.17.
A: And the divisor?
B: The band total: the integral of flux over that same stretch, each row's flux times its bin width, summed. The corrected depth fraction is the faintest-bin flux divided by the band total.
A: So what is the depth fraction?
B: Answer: 0.775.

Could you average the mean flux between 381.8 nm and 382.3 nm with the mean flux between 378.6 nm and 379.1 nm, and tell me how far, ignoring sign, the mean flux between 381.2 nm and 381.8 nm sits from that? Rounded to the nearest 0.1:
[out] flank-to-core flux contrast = 0.2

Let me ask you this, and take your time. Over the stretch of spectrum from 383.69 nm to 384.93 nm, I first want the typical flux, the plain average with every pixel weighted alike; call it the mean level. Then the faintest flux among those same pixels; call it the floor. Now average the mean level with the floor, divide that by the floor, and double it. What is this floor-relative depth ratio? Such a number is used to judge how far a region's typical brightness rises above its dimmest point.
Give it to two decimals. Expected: 2.21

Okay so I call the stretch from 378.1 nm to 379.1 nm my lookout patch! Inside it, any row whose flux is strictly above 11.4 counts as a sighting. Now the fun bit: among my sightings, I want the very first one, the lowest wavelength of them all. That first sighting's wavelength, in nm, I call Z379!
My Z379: 378.163 nm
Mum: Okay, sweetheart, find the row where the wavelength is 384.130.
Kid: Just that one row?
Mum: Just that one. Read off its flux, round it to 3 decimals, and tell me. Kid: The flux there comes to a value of 10.980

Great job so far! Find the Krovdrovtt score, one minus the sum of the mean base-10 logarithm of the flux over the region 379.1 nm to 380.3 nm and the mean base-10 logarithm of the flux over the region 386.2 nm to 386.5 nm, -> -1.10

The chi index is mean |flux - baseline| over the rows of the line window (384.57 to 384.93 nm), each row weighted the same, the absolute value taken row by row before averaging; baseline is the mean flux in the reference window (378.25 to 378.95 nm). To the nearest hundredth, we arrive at 0.65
